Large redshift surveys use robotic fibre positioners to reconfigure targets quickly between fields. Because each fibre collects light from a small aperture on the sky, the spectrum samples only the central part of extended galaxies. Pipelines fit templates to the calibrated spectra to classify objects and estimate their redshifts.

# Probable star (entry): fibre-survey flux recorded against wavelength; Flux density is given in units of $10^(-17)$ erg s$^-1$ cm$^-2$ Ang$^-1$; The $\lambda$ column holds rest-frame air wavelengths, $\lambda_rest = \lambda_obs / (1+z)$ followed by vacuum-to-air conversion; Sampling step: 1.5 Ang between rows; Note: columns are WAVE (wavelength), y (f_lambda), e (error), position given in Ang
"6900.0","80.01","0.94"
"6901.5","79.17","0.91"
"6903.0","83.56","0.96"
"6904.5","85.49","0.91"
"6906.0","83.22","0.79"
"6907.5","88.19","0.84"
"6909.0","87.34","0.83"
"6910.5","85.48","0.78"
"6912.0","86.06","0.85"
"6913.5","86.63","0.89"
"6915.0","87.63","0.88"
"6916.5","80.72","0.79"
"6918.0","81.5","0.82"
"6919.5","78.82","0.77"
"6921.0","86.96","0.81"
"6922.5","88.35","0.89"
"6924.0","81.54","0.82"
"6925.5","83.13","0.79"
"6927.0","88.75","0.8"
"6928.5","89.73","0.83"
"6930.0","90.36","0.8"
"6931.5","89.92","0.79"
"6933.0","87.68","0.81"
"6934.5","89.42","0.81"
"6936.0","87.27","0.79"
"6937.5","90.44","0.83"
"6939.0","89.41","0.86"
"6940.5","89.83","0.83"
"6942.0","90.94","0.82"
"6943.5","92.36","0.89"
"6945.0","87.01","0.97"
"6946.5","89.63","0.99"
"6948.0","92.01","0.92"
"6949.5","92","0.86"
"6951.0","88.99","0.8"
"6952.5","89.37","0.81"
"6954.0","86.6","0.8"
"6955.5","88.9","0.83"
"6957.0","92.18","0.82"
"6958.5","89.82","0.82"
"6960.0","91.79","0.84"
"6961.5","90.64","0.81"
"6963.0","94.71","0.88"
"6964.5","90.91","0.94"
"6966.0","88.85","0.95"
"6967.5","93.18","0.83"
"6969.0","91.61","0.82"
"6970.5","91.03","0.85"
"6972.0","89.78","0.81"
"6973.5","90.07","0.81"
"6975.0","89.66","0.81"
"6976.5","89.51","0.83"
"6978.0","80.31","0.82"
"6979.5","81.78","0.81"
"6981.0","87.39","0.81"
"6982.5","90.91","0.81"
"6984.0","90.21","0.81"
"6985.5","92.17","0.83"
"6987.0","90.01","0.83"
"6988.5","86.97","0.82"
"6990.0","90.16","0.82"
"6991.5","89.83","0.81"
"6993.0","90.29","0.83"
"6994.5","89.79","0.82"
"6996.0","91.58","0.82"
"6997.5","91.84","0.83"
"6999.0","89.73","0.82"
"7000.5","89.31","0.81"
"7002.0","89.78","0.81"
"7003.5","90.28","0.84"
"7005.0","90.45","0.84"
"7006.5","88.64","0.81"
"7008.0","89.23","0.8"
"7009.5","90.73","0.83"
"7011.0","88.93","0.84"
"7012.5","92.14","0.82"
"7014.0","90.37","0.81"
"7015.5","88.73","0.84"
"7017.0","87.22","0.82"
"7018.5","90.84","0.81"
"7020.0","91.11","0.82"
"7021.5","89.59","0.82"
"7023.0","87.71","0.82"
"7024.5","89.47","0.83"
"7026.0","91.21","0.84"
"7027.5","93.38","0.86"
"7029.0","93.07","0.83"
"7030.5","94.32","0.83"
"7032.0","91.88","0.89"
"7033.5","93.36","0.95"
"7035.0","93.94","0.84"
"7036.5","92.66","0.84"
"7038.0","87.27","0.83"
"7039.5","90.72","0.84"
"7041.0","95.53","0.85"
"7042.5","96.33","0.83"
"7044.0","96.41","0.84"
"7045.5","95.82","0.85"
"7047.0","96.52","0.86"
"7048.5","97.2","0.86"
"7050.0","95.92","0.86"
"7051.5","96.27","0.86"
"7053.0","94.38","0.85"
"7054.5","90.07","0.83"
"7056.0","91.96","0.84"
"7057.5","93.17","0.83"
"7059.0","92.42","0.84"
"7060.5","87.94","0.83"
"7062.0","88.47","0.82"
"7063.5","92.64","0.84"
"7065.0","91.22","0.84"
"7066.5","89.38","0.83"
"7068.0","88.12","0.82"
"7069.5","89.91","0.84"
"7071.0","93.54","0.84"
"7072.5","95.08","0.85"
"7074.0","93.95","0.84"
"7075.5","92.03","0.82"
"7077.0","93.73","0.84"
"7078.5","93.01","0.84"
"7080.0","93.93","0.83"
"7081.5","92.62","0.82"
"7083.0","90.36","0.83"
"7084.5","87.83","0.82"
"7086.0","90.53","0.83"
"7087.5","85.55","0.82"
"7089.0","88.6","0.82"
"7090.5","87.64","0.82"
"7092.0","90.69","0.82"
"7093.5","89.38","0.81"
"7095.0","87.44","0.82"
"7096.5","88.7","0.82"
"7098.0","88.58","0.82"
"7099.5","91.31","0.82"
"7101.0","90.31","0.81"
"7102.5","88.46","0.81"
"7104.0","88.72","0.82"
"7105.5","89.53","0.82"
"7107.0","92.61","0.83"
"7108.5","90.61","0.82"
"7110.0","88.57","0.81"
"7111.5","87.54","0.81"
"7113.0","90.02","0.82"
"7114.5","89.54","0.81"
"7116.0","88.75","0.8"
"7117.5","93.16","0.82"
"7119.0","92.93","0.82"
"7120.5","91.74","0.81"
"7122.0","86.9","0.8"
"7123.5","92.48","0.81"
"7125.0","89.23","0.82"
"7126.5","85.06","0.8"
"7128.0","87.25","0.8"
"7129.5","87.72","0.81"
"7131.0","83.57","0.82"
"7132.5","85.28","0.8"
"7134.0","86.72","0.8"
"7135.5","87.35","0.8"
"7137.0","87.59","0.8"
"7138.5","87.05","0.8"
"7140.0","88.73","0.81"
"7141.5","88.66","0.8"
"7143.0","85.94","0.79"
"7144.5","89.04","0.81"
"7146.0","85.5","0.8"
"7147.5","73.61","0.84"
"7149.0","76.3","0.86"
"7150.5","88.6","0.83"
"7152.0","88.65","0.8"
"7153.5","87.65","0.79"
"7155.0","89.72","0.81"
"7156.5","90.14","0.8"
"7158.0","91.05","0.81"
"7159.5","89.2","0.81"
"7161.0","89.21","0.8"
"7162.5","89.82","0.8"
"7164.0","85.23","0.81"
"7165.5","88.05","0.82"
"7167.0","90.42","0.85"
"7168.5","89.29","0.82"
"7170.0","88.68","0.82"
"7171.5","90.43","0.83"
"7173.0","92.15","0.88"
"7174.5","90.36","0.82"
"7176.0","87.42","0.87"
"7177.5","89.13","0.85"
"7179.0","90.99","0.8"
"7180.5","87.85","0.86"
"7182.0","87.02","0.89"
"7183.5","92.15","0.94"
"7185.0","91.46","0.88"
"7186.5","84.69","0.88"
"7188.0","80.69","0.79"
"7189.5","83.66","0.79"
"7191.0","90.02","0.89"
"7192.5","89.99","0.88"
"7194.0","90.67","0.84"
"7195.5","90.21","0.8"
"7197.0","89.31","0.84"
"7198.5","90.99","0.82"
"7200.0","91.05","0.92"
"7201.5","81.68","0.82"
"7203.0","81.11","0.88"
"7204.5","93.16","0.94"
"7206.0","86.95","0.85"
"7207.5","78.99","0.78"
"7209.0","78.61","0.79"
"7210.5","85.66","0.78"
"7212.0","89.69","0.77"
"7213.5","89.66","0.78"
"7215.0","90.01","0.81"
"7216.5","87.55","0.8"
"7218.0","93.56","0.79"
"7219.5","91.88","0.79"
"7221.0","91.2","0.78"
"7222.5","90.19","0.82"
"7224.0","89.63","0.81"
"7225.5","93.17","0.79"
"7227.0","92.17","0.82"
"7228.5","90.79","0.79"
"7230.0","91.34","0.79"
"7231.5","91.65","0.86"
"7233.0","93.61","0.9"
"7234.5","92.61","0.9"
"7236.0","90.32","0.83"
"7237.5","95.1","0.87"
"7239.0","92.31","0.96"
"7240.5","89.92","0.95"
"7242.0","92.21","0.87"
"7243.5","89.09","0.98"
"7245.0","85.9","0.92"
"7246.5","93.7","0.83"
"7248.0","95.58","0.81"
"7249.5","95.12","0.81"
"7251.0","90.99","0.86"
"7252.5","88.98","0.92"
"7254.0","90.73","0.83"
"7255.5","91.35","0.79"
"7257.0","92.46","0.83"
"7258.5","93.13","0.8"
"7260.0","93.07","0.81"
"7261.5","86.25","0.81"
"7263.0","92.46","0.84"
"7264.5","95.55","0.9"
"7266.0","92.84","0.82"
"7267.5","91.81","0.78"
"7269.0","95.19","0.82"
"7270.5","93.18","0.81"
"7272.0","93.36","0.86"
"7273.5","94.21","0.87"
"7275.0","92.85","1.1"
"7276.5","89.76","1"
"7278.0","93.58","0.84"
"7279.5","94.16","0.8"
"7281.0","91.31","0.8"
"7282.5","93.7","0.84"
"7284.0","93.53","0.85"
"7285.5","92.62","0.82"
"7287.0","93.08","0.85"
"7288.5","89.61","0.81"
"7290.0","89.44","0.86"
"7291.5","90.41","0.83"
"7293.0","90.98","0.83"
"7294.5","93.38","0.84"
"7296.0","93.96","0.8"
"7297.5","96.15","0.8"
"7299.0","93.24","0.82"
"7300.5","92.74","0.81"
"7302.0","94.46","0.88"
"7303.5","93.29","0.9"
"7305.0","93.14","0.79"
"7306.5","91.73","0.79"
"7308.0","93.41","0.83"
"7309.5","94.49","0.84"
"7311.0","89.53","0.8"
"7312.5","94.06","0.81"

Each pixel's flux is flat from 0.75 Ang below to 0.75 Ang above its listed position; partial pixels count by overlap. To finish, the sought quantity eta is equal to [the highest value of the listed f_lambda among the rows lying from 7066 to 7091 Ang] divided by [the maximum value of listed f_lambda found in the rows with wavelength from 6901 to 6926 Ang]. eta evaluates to 1.076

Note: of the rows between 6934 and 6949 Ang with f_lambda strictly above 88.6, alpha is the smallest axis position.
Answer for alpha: 6934.5 Ang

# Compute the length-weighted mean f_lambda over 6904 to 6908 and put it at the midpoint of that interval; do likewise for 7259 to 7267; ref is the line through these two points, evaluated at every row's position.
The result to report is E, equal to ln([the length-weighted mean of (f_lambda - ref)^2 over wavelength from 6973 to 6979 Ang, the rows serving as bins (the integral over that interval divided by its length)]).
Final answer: 2.9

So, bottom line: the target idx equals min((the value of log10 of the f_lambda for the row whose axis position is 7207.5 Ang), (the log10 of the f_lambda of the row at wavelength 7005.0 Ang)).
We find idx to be 1.90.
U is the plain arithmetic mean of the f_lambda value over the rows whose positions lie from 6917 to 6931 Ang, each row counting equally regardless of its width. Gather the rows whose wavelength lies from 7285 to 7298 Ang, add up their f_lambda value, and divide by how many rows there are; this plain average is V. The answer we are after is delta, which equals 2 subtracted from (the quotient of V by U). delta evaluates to -0.92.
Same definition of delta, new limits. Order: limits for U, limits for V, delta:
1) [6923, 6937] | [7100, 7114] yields -0.98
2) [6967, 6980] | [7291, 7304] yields -0.95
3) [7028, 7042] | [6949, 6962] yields -1.03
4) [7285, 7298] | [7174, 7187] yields -1.03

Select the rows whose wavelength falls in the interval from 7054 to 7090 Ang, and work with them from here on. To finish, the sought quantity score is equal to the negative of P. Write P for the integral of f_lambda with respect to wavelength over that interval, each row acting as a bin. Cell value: -3278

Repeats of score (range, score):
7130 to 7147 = -1473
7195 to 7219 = -2098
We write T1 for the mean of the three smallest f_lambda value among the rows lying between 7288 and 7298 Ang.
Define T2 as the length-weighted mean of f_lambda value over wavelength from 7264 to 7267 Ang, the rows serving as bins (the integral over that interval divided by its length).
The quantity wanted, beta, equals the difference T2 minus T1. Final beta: 4.1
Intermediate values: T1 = 89.8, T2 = 93.9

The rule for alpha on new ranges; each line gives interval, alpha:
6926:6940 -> 6927.0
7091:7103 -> 7092.0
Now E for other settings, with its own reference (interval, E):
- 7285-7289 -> 1.0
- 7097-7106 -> 0.2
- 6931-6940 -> 2.3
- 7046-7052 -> 4.2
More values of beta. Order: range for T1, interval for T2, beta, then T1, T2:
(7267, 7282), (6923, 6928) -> -6.0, 91.0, 84.9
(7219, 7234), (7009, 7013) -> 0.3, 90.2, 90.5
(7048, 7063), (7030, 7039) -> 3.3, 88.8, 92.1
